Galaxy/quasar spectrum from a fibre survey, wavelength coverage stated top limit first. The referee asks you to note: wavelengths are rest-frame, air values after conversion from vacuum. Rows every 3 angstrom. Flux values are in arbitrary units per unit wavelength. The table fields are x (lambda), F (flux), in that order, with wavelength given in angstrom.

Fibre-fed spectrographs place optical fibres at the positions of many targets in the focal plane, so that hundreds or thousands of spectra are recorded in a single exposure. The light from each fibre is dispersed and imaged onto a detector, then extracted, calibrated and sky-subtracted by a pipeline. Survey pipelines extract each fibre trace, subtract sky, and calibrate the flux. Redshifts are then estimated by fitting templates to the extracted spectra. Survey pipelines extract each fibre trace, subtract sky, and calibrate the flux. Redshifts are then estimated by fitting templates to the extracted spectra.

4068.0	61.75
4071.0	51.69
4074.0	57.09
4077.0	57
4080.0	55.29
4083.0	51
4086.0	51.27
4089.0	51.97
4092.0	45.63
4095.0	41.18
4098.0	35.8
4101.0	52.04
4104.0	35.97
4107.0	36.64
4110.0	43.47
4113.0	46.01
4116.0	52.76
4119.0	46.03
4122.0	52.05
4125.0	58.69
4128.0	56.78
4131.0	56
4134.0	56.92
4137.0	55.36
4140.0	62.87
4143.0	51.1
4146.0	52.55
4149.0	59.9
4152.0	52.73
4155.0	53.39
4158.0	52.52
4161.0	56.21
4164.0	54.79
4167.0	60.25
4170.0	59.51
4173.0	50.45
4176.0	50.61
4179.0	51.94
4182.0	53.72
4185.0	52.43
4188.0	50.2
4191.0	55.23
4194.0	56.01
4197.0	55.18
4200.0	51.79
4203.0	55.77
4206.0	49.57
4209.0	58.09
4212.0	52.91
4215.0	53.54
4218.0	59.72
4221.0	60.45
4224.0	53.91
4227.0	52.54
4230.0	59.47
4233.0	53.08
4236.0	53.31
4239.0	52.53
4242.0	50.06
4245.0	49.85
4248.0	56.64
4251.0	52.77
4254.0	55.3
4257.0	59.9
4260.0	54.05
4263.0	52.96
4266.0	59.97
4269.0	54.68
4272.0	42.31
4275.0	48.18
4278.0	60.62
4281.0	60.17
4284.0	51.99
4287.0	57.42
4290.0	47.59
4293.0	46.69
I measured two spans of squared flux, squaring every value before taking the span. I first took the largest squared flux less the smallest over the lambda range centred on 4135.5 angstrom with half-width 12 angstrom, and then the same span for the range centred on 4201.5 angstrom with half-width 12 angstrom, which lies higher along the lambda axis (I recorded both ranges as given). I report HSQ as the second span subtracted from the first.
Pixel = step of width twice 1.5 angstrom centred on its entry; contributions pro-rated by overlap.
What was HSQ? 424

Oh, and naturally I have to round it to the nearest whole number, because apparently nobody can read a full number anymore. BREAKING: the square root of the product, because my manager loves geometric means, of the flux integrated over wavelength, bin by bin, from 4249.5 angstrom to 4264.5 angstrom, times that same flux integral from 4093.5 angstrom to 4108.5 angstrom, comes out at 706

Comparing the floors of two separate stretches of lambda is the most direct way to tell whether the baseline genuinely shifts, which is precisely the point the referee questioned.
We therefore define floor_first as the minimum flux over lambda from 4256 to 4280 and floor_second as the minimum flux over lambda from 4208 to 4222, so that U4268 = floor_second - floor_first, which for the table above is 10.6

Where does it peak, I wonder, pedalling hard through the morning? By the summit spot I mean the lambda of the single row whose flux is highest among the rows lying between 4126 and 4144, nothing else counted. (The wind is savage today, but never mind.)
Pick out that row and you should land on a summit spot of 4140.0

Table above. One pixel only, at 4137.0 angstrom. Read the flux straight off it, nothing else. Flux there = 55.36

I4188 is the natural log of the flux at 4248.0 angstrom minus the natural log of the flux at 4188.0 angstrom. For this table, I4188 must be 0.12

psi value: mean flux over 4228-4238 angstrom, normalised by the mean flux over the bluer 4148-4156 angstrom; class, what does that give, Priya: 1.00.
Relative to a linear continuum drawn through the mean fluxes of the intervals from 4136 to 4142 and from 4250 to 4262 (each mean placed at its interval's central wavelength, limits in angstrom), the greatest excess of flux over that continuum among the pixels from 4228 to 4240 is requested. 3.2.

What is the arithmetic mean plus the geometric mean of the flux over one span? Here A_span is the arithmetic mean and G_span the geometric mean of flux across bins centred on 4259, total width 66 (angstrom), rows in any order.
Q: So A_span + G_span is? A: 108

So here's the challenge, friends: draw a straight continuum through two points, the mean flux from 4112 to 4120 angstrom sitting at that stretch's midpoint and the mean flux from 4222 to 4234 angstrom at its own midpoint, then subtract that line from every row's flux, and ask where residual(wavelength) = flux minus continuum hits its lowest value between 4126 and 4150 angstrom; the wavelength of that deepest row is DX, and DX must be 4143.0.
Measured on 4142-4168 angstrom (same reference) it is 4143.0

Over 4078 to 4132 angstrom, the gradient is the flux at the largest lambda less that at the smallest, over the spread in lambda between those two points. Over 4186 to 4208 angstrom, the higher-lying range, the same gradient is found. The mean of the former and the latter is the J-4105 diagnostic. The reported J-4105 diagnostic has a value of 0.0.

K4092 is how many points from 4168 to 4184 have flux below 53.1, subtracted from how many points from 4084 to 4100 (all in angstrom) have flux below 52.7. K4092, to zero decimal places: 2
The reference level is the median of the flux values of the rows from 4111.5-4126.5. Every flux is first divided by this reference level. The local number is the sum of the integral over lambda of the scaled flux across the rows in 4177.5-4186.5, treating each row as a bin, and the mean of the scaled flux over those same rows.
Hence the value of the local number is 10.1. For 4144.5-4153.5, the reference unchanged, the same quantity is 10.6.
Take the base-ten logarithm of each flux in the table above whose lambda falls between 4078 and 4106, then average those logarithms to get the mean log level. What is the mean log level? 1.66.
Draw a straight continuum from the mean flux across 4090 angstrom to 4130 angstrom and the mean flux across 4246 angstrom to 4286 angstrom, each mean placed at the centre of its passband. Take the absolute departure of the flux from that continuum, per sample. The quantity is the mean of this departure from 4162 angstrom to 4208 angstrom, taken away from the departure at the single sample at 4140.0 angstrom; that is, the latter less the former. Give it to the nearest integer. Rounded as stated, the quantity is 11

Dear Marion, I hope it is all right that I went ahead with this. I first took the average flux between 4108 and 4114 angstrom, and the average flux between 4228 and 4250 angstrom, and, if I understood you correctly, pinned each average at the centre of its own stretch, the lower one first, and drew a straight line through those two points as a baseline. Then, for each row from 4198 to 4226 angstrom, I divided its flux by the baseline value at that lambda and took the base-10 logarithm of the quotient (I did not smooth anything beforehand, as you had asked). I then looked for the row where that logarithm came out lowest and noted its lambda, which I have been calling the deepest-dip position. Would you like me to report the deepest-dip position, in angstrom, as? 4206.0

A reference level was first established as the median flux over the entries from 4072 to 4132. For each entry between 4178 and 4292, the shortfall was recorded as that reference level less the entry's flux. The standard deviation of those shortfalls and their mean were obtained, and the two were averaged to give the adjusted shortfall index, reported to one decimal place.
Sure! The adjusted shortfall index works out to 0.8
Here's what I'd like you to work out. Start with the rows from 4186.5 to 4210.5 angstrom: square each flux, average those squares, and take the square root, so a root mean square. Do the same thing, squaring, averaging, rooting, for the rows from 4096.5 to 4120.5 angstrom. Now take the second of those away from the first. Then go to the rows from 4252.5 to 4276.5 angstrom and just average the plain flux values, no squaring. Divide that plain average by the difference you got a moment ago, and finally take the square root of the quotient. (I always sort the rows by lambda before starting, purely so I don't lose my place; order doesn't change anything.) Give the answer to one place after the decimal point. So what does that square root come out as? 2.3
